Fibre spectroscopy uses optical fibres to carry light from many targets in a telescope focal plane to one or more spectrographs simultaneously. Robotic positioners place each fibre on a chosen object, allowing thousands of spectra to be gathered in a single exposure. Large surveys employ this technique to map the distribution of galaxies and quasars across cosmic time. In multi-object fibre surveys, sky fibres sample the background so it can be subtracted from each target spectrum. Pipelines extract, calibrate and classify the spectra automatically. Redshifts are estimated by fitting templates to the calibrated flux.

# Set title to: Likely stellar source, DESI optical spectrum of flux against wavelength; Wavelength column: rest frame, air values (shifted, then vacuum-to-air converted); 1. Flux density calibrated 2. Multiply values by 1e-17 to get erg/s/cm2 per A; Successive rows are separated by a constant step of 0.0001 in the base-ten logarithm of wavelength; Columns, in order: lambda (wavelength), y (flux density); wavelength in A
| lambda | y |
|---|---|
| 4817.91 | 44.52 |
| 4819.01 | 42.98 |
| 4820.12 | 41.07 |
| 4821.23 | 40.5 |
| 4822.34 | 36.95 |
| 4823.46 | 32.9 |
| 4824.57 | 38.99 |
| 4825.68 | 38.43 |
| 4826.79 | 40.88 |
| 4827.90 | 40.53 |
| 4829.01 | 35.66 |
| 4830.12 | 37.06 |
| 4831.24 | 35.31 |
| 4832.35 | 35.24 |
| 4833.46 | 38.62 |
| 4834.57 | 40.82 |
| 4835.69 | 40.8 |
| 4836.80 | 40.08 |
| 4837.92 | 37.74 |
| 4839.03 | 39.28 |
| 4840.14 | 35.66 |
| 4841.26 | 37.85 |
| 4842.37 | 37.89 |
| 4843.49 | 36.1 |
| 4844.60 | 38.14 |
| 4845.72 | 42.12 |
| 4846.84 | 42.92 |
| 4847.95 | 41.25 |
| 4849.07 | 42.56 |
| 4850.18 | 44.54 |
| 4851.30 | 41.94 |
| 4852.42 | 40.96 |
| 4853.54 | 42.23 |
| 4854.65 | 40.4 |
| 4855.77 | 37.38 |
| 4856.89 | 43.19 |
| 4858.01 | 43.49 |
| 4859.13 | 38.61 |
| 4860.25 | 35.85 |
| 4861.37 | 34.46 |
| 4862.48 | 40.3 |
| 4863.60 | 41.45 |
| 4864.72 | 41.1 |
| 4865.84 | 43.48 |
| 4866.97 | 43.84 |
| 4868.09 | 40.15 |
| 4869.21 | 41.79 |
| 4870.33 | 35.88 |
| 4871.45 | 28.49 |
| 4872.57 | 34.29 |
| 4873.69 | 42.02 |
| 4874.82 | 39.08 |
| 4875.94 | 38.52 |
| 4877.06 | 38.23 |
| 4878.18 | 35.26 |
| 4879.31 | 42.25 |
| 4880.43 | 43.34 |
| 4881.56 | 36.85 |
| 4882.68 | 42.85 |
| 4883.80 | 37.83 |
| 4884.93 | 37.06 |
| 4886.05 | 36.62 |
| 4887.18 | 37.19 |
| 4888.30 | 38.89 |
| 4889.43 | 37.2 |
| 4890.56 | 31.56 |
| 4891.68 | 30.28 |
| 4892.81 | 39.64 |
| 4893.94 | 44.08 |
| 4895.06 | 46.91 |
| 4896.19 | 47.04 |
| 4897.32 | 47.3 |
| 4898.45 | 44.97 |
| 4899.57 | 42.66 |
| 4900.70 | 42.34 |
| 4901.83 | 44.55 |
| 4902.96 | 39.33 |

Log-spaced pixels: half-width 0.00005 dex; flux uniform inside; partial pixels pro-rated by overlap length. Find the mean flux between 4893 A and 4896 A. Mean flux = 45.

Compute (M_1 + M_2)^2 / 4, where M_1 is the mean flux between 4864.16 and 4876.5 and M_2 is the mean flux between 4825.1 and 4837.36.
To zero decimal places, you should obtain 1500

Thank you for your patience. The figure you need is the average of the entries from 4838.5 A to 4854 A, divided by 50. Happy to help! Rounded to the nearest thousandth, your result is 0.805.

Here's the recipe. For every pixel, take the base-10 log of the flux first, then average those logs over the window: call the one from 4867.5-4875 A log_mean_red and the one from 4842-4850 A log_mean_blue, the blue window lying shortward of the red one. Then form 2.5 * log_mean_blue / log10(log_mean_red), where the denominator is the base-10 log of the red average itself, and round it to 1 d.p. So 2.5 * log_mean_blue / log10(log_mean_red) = 20.5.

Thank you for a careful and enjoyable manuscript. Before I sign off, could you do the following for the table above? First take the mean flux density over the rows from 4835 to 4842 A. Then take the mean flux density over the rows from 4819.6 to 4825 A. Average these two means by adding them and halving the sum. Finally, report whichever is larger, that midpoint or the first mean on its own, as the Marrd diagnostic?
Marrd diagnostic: 38.6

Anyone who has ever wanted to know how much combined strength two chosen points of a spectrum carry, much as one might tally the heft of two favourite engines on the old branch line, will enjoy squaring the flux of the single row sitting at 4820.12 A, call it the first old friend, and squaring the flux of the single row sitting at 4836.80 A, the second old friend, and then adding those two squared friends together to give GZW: 3293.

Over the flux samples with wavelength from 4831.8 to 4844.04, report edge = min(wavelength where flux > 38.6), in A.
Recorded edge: 4833.46 A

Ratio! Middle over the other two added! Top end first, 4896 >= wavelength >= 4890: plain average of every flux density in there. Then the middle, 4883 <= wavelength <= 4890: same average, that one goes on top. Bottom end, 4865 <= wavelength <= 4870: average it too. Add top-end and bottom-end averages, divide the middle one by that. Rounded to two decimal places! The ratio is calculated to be 0.46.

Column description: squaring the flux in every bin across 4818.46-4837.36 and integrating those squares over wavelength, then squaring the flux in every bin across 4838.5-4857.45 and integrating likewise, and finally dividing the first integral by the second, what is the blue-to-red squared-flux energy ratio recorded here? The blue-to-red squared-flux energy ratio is 0.92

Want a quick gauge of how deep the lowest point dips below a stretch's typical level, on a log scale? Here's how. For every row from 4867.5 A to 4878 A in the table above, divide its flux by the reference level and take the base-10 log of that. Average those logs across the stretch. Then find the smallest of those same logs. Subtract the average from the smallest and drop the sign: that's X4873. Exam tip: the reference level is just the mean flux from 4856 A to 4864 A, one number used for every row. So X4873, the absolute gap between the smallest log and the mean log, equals 0.12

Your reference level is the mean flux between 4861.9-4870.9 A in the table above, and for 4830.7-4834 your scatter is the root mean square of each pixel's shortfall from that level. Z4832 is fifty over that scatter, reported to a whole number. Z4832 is 10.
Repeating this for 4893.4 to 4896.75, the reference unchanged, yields 10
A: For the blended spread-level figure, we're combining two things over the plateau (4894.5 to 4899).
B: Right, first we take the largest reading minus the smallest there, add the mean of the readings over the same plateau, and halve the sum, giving 24.4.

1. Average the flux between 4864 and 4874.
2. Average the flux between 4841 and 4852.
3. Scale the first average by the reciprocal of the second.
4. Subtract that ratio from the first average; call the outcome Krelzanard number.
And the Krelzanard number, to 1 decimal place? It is 38.0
